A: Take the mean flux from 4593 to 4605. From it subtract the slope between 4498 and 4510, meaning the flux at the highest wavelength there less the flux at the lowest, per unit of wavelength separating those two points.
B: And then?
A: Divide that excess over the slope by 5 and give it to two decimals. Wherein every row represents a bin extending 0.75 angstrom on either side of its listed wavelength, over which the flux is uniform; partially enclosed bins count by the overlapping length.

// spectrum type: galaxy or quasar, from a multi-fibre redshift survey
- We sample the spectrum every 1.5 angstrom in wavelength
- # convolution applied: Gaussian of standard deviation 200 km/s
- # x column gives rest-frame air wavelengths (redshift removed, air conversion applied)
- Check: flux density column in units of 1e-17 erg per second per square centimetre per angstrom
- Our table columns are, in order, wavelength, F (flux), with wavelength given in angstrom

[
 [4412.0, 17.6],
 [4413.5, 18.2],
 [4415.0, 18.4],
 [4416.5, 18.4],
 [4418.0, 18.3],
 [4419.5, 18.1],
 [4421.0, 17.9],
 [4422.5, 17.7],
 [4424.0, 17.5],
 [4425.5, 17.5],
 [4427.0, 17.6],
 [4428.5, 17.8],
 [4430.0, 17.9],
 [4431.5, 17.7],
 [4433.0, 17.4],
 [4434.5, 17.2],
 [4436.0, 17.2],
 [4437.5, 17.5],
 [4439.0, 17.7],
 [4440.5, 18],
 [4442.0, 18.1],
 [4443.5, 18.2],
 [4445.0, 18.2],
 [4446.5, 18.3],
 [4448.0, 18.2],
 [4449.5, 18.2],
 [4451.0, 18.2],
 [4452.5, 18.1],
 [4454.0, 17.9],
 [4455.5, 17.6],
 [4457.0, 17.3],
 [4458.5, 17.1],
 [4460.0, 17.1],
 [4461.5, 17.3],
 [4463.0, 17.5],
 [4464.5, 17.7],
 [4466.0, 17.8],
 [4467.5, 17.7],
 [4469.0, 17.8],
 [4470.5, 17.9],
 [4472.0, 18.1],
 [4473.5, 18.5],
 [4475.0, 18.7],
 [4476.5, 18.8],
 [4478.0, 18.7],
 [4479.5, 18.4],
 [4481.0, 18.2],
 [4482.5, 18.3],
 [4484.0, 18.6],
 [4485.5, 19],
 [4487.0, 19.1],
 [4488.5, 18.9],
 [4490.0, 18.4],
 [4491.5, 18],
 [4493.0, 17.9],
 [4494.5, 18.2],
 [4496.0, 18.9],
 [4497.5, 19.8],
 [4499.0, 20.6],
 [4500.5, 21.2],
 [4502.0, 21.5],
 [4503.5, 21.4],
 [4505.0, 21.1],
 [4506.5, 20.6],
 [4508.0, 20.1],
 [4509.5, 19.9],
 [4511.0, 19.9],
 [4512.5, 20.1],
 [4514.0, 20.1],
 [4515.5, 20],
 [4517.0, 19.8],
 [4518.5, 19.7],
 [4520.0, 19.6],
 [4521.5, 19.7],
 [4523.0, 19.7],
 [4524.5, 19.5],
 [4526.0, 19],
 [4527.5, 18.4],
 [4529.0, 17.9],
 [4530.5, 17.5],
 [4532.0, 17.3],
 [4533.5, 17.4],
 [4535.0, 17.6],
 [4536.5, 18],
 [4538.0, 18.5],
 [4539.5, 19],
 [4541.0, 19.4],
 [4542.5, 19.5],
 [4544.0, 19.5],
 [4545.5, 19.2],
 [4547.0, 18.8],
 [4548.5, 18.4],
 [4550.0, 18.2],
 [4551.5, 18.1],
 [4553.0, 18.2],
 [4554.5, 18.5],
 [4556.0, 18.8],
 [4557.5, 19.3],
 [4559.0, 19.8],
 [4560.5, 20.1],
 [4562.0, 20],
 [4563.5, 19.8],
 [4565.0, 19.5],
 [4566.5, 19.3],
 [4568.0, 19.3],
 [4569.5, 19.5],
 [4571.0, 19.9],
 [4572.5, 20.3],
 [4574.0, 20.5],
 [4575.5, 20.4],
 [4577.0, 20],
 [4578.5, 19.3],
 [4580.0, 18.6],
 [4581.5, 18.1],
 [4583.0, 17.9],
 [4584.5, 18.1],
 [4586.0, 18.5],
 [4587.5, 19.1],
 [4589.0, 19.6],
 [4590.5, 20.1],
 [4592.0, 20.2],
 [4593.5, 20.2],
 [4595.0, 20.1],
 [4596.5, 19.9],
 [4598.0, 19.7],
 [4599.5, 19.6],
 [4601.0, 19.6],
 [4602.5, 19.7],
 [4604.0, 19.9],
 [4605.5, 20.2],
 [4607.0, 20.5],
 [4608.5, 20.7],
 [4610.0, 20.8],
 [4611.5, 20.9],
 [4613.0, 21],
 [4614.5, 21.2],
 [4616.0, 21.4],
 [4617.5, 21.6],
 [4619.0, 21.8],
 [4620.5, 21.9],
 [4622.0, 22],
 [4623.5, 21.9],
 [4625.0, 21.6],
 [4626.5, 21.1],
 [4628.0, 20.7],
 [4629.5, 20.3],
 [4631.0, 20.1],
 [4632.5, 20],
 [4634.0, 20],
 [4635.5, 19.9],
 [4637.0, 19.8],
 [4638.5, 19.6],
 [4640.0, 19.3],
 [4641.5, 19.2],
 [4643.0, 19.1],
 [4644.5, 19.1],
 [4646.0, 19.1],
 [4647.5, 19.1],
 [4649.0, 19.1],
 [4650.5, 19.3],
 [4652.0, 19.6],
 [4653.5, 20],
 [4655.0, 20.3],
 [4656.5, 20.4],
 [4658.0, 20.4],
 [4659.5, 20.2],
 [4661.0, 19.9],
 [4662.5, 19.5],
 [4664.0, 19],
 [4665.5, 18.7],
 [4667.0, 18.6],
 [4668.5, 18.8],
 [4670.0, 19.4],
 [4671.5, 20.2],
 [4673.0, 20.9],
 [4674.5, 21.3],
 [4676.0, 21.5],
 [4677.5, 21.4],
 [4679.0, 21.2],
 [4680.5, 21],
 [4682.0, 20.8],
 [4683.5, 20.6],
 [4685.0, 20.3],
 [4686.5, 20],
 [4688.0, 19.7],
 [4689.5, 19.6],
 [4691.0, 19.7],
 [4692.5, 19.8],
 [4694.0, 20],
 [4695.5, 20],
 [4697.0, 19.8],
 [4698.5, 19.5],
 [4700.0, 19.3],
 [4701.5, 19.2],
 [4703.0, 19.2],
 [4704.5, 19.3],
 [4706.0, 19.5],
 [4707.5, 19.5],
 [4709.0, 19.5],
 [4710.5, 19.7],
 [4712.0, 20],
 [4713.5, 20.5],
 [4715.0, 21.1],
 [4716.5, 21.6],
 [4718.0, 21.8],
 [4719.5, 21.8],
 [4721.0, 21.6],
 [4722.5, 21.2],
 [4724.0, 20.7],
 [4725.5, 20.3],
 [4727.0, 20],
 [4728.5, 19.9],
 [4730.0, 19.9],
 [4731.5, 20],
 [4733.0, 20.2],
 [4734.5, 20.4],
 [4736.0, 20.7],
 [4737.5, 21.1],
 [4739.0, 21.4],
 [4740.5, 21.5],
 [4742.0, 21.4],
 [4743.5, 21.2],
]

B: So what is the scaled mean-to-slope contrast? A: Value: 3.98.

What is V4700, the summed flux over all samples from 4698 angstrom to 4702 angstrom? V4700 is 58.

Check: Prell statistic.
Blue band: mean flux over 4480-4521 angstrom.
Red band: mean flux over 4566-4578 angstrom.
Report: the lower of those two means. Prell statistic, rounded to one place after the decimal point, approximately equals 19.6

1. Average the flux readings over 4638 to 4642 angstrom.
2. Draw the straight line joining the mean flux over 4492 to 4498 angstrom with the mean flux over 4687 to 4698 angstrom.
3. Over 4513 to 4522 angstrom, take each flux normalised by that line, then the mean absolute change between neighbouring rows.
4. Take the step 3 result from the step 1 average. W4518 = 19.4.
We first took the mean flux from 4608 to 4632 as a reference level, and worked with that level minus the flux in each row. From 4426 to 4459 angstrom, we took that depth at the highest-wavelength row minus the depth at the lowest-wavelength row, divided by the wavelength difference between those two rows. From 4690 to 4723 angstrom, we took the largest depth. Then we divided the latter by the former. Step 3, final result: 125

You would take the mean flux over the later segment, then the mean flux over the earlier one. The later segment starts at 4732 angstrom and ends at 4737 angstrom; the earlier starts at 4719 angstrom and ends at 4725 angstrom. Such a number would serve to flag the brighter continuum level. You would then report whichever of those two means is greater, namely 21.3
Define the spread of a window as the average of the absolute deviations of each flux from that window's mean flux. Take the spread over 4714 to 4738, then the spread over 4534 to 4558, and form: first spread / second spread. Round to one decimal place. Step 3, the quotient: 1.2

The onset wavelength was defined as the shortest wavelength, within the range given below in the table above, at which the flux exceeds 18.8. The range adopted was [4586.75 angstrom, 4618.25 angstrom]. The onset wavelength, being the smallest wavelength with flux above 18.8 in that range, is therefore 4587.5 angstrom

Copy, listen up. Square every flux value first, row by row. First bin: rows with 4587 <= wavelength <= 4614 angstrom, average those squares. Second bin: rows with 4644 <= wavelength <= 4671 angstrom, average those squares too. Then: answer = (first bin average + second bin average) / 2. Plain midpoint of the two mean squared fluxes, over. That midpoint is 392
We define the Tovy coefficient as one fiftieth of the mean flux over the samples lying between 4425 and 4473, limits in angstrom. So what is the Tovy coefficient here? 0.355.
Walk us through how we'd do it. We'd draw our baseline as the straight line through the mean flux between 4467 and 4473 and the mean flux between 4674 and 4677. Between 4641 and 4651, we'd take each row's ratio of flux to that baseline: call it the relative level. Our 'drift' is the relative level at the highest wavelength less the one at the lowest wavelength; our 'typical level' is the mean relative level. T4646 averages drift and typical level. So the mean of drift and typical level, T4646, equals 0.46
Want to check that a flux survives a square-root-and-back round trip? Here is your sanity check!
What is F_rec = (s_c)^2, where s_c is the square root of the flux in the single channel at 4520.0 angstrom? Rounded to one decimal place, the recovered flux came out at 19.6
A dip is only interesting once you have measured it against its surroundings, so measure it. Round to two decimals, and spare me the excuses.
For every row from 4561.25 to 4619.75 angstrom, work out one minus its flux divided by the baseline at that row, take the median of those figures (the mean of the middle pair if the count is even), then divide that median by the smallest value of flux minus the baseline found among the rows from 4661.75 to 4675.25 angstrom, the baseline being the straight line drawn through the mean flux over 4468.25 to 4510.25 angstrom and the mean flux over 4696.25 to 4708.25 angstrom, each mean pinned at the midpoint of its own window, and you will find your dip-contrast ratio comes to 0.04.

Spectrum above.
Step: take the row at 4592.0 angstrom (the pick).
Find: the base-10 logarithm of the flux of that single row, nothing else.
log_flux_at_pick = 1.305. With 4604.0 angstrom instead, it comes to 1.299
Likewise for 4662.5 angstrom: 1.290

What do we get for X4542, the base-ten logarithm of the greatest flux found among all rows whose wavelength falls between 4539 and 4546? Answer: 1.290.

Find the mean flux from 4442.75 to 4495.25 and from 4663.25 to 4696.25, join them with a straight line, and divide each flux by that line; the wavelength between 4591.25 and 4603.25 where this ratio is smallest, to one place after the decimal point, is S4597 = 4601.0 angstrom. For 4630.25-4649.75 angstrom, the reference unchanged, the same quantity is 4649.0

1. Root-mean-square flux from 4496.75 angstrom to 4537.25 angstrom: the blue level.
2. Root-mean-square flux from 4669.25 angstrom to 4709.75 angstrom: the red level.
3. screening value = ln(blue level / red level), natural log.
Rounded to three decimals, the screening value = -0.026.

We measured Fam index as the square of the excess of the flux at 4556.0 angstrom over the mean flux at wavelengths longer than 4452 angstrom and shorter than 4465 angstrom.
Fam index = 1.7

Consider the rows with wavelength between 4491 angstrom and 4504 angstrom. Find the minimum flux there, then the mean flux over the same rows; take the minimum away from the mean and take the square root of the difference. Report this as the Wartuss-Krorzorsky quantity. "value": 1.35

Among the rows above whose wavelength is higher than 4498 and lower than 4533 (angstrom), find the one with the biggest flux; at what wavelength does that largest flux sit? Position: 4502.0 angstrom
